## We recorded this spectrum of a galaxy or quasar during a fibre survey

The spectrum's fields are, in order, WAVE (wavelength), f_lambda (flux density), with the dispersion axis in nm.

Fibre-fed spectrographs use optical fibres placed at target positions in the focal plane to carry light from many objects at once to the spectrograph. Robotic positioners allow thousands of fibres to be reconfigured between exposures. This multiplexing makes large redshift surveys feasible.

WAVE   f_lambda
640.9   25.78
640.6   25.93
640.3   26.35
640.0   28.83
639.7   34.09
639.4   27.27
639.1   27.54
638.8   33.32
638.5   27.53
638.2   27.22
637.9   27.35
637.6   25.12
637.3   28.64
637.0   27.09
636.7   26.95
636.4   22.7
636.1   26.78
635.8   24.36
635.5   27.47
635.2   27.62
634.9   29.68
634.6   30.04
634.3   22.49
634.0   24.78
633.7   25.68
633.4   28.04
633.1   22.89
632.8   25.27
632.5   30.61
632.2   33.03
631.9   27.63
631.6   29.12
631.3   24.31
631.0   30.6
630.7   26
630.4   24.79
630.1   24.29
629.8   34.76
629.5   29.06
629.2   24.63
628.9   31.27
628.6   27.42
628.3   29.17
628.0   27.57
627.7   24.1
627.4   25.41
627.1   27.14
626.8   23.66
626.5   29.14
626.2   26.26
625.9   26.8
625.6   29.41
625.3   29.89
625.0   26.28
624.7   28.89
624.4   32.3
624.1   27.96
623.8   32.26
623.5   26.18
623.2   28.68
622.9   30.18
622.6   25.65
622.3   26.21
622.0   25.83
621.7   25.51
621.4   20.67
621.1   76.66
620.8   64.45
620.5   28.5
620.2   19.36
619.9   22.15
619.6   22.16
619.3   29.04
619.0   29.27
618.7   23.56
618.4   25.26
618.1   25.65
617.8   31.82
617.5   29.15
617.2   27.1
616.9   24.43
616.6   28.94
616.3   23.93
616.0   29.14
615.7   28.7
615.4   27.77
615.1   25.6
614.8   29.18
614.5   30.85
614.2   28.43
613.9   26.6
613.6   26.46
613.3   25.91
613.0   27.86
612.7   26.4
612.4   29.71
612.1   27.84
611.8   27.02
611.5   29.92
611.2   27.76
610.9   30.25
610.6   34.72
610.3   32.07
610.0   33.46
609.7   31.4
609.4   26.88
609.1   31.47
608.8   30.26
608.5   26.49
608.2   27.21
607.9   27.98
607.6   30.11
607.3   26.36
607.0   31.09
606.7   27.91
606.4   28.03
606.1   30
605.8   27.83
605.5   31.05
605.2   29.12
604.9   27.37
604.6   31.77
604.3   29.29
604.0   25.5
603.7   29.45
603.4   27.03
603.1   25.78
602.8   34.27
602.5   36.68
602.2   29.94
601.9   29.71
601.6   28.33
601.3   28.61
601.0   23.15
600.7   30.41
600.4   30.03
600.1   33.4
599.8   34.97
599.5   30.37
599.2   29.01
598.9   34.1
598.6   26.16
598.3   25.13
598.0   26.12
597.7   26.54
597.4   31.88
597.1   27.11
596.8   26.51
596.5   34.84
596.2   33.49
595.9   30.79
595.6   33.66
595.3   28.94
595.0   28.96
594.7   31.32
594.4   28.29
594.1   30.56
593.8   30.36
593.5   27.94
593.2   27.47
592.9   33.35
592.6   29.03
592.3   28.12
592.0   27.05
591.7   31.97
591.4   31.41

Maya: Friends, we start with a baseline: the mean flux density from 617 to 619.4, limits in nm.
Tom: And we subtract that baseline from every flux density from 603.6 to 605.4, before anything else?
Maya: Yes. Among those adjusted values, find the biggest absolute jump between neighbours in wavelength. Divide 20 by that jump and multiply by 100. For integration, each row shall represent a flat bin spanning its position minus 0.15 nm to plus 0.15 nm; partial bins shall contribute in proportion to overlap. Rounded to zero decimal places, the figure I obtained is 455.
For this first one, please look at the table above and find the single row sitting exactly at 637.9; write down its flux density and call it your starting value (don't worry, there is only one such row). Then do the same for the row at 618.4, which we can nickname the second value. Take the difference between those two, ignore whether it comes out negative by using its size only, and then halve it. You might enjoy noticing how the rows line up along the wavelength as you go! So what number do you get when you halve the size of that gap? 1.0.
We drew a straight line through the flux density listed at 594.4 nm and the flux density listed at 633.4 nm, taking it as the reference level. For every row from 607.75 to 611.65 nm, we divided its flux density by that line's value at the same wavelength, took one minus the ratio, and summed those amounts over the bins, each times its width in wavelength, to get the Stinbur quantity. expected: -0.25 nm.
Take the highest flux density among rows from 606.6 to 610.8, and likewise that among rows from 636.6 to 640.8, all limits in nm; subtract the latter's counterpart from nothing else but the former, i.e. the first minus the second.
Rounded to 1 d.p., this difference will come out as 0.6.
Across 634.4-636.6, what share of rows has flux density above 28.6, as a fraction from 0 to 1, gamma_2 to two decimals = 0.29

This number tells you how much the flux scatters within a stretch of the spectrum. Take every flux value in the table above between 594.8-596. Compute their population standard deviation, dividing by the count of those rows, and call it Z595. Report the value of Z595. 1.9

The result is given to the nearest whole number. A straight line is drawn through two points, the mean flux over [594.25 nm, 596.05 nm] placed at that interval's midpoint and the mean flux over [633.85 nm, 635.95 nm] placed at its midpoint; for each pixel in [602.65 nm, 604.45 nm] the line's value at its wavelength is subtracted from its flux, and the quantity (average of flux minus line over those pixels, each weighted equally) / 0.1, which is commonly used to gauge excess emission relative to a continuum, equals -10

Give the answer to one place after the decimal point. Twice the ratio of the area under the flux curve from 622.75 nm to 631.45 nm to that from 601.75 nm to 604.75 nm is 5.4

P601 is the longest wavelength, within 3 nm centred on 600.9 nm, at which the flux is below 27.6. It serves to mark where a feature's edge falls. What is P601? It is 601.0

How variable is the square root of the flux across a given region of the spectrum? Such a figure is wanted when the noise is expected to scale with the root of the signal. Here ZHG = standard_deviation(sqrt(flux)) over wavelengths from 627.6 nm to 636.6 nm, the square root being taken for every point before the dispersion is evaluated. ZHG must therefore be 0.29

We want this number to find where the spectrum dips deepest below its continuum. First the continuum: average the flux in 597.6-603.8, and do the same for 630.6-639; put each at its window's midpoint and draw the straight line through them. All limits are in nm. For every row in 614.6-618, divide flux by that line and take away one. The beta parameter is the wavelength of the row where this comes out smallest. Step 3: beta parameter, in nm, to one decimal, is 616.3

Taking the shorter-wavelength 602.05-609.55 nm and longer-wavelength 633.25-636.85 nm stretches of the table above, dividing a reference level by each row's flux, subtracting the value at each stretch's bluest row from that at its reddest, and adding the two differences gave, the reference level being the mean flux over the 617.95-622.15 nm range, 0.16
